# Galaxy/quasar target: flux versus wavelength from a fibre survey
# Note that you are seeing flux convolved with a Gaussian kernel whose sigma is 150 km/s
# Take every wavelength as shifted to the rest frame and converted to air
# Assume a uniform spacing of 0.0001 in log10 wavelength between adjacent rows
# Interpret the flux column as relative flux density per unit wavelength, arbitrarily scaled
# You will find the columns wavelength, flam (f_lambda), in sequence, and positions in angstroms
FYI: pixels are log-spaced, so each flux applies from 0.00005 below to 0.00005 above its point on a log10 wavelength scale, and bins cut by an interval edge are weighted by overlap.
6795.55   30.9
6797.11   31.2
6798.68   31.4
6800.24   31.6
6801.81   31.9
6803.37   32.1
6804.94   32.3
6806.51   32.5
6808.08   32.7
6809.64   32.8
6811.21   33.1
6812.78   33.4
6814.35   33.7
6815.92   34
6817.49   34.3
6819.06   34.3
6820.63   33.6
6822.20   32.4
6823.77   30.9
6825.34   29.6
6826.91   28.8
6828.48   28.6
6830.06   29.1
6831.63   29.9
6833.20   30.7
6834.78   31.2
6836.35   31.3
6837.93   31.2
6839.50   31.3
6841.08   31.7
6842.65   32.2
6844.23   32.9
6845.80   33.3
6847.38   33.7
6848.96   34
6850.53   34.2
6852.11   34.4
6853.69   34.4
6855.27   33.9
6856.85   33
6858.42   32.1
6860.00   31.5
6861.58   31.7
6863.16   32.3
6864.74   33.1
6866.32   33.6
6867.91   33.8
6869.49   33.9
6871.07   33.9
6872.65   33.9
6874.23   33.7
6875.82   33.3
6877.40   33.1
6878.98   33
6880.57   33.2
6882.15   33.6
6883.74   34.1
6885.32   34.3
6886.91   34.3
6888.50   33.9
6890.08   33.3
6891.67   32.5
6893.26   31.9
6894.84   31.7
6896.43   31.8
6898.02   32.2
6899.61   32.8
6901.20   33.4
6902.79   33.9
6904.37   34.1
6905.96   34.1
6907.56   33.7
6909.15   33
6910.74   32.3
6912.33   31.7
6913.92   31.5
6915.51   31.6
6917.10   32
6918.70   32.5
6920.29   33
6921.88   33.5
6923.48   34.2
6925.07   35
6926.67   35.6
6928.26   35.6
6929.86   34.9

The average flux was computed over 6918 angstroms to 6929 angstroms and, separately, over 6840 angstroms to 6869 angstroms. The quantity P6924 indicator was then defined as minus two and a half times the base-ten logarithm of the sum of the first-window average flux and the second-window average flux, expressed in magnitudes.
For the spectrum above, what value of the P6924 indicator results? -4.570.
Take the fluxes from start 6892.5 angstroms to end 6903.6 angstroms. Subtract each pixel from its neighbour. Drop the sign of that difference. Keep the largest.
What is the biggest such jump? 0.60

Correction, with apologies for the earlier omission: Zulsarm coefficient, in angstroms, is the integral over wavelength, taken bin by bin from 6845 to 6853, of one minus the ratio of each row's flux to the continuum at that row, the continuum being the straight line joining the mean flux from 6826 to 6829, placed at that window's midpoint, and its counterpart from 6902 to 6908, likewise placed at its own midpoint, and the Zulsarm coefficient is -1.0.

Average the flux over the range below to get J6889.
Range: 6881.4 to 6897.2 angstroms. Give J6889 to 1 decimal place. 33.1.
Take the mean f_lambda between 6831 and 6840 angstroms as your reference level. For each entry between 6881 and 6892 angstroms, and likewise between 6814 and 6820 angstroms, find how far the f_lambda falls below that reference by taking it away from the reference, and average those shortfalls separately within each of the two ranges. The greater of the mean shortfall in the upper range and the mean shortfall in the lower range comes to -2.8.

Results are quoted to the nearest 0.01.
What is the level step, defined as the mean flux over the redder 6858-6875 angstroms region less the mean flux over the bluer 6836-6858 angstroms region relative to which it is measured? 0.08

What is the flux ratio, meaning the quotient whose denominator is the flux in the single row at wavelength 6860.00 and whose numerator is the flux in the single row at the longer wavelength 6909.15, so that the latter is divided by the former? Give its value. 1.05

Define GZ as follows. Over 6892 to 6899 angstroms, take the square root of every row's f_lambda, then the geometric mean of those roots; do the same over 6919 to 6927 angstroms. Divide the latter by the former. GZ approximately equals 1.04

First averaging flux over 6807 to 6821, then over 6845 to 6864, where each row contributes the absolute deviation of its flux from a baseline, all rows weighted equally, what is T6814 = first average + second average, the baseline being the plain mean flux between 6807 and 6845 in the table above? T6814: 3.2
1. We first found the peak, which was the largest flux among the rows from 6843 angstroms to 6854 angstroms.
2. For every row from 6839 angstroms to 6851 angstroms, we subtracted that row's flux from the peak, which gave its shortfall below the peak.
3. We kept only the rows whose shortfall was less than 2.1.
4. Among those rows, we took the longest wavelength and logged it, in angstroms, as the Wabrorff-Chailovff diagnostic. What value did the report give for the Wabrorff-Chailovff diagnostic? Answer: 6850.53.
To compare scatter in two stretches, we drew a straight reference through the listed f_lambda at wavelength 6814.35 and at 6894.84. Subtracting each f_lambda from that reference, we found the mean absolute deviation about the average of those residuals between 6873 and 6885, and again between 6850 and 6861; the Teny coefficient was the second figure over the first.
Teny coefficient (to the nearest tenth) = 2.7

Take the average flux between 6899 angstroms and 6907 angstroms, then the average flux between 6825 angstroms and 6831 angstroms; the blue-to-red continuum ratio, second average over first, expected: 0.86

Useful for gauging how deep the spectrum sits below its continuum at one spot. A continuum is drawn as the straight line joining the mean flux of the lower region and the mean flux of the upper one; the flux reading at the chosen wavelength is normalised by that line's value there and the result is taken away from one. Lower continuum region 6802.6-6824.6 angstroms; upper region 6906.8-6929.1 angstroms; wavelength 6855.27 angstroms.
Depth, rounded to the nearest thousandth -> -0.024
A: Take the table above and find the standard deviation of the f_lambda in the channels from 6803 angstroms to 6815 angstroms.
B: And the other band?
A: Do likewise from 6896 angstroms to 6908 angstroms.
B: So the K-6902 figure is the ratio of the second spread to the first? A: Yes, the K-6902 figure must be 1.6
